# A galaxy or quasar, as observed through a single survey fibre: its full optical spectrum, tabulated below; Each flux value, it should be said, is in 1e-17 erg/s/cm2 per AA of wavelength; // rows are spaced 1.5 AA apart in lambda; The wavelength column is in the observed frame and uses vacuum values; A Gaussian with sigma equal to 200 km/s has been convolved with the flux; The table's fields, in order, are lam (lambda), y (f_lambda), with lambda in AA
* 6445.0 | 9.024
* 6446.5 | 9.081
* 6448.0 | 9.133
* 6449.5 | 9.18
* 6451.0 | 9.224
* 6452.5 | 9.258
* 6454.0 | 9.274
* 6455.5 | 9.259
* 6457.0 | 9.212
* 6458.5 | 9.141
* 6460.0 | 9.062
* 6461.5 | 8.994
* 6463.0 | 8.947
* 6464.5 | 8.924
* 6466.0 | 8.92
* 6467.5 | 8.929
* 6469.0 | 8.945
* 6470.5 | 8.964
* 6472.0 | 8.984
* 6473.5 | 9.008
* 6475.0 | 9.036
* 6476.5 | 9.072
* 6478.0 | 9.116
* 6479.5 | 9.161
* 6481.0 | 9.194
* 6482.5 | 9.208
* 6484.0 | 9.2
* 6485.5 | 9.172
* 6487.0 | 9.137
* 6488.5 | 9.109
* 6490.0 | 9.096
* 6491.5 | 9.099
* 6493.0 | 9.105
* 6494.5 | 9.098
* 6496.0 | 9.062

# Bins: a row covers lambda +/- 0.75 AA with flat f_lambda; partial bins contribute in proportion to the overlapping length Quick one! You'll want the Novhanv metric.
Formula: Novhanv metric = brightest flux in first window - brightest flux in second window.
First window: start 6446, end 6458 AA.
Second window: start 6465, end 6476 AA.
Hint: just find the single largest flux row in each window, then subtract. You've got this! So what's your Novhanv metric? 0.24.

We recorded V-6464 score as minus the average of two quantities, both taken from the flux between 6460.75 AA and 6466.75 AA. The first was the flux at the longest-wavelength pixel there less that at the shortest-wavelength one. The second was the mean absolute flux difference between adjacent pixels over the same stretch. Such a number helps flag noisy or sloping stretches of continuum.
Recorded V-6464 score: 0.025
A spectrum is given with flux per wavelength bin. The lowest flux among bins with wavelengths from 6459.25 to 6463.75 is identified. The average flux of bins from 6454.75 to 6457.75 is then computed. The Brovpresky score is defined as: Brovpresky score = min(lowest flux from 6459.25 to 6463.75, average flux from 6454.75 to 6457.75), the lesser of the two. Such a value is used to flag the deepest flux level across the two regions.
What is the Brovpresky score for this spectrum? 8.95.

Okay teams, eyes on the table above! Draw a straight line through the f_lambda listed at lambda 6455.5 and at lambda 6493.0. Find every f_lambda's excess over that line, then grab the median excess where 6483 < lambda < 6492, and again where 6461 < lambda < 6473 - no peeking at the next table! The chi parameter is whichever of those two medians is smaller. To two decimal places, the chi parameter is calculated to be -0.27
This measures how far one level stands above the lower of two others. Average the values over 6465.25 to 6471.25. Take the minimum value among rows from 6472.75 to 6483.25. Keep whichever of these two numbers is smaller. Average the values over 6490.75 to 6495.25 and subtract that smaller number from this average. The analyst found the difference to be 0.161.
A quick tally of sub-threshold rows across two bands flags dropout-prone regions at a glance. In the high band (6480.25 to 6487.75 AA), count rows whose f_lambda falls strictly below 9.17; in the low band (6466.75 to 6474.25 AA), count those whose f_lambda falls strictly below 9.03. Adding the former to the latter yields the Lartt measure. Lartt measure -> 6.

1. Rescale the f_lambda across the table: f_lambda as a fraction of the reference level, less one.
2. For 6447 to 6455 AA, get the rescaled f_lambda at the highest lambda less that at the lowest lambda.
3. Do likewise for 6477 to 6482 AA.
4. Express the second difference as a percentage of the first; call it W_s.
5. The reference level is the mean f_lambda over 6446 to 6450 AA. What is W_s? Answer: 55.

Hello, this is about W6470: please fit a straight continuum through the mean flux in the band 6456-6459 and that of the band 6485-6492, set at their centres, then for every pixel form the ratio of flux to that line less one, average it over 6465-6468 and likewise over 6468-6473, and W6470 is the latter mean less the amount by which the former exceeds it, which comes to -0.02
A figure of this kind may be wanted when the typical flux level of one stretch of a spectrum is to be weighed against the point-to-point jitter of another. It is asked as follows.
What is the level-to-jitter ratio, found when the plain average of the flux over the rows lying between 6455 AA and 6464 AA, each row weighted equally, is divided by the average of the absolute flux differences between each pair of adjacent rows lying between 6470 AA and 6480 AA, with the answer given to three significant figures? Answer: 277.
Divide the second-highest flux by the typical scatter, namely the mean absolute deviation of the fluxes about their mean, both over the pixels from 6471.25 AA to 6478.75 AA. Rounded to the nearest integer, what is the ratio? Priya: 223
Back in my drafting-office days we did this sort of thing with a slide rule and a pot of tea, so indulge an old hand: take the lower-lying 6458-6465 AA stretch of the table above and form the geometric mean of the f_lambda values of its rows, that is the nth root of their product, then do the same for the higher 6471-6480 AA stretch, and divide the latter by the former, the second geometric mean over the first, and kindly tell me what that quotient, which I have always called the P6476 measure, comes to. 1.01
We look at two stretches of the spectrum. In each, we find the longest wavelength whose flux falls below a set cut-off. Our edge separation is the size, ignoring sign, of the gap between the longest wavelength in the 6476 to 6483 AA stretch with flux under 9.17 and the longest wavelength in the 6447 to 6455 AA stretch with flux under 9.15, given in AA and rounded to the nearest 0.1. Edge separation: 31.5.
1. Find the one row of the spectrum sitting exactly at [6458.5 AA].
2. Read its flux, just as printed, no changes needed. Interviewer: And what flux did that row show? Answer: 9.141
